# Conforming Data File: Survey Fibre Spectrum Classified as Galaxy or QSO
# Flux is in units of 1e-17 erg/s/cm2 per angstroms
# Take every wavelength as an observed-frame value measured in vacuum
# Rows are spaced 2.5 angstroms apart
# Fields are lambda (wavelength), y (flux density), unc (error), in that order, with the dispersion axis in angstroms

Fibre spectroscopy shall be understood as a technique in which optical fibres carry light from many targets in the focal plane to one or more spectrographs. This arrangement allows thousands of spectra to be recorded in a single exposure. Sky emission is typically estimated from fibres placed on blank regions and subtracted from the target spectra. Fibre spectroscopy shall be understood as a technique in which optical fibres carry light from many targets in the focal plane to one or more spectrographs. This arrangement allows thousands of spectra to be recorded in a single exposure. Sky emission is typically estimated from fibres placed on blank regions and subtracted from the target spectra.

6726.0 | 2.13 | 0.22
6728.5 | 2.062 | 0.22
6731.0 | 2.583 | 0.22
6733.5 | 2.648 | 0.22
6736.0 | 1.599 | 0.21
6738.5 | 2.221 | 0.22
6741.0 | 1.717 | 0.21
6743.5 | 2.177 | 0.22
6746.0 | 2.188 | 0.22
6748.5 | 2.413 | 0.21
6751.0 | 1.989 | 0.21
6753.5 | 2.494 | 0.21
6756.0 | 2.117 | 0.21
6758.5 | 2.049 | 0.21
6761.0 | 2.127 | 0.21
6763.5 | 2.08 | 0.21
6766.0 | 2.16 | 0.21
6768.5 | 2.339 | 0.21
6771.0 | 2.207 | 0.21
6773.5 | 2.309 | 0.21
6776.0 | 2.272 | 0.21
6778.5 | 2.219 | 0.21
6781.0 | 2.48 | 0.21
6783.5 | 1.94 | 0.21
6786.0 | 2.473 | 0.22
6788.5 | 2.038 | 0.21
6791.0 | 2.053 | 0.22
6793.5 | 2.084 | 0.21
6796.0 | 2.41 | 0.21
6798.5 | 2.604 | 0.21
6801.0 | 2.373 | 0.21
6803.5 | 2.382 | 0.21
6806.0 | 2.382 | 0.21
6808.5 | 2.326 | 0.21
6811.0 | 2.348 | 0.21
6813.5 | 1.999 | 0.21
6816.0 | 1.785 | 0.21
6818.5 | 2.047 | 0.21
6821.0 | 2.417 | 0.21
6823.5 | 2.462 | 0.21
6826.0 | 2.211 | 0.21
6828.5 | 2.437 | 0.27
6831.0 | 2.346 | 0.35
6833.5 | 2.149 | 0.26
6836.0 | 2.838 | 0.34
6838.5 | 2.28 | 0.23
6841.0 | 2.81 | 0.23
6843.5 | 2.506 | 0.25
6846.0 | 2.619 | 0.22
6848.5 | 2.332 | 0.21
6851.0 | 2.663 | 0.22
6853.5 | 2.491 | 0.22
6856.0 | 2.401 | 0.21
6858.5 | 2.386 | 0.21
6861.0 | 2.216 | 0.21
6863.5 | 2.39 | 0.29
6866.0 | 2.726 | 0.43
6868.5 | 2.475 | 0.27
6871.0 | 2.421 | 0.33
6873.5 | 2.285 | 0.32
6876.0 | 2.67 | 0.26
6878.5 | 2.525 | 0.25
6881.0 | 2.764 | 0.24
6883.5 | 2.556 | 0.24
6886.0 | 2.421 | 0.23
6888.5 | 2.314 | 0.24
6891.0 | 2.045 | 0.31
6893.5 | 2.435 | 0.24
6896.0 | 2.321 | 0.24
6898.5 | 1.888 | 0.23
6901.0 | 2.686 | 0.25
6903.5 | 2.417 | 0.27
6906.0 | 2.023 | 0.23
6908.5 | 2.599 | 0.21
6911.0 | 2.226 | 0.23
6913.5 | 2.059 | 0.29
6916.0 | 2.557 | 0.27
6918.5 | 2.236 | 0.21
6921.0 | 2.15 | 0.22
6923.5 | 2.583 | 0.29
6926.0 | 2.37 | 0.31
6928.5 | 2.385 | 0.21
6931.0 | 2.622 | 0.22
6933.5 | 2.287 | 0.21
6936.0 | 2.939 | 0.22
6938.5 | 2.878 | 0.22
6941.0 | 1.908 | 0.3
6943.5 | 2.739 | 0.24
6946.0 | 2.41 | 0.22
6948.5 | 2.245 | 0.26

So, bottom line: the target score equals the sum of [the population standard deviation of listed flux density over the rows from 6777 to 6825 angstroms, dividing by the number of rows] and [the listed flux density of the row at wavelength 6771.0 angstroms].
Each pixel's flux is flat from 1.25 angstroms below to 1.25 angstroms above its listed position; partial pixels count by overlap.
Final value 2.43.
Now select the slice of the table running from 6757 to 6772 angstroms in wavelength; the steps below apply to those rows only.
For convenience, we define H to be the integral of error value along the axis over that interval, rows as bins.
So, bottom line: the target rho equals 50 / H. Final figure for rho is 15.9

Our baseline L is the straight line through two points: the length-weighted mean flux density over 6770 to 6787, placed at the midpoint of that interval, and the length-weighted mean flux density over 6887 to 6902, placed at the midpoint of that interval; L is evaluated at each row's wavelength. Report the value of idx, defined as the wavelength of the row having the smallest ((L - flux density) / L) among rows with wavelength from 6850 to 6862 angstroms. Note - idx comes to 6851.0 angstroms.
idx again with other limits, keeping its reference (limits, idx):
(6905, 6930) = 6908.5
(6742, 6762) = 6753.5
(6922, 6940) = 6936.0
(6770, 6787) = 6781.0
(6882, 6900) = 6883.5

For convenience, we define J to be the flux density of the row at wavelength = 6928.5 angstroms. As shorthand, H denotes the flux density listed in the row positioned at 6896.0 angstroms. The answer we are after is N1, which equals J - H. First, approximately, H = 2.321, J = 2.385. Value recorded 0.06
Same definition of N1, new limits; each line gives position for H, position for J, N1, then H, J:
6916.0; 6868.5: -0.08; 2.557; 2.475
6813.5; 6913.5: 0.06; 1.999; 2.059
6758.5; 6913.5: 0.01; 2.049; 2.059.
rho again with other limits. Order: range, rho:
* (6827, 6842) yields 11.9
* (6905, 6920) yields 13.9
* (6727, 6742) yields 15.4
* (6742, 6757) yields 15.6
